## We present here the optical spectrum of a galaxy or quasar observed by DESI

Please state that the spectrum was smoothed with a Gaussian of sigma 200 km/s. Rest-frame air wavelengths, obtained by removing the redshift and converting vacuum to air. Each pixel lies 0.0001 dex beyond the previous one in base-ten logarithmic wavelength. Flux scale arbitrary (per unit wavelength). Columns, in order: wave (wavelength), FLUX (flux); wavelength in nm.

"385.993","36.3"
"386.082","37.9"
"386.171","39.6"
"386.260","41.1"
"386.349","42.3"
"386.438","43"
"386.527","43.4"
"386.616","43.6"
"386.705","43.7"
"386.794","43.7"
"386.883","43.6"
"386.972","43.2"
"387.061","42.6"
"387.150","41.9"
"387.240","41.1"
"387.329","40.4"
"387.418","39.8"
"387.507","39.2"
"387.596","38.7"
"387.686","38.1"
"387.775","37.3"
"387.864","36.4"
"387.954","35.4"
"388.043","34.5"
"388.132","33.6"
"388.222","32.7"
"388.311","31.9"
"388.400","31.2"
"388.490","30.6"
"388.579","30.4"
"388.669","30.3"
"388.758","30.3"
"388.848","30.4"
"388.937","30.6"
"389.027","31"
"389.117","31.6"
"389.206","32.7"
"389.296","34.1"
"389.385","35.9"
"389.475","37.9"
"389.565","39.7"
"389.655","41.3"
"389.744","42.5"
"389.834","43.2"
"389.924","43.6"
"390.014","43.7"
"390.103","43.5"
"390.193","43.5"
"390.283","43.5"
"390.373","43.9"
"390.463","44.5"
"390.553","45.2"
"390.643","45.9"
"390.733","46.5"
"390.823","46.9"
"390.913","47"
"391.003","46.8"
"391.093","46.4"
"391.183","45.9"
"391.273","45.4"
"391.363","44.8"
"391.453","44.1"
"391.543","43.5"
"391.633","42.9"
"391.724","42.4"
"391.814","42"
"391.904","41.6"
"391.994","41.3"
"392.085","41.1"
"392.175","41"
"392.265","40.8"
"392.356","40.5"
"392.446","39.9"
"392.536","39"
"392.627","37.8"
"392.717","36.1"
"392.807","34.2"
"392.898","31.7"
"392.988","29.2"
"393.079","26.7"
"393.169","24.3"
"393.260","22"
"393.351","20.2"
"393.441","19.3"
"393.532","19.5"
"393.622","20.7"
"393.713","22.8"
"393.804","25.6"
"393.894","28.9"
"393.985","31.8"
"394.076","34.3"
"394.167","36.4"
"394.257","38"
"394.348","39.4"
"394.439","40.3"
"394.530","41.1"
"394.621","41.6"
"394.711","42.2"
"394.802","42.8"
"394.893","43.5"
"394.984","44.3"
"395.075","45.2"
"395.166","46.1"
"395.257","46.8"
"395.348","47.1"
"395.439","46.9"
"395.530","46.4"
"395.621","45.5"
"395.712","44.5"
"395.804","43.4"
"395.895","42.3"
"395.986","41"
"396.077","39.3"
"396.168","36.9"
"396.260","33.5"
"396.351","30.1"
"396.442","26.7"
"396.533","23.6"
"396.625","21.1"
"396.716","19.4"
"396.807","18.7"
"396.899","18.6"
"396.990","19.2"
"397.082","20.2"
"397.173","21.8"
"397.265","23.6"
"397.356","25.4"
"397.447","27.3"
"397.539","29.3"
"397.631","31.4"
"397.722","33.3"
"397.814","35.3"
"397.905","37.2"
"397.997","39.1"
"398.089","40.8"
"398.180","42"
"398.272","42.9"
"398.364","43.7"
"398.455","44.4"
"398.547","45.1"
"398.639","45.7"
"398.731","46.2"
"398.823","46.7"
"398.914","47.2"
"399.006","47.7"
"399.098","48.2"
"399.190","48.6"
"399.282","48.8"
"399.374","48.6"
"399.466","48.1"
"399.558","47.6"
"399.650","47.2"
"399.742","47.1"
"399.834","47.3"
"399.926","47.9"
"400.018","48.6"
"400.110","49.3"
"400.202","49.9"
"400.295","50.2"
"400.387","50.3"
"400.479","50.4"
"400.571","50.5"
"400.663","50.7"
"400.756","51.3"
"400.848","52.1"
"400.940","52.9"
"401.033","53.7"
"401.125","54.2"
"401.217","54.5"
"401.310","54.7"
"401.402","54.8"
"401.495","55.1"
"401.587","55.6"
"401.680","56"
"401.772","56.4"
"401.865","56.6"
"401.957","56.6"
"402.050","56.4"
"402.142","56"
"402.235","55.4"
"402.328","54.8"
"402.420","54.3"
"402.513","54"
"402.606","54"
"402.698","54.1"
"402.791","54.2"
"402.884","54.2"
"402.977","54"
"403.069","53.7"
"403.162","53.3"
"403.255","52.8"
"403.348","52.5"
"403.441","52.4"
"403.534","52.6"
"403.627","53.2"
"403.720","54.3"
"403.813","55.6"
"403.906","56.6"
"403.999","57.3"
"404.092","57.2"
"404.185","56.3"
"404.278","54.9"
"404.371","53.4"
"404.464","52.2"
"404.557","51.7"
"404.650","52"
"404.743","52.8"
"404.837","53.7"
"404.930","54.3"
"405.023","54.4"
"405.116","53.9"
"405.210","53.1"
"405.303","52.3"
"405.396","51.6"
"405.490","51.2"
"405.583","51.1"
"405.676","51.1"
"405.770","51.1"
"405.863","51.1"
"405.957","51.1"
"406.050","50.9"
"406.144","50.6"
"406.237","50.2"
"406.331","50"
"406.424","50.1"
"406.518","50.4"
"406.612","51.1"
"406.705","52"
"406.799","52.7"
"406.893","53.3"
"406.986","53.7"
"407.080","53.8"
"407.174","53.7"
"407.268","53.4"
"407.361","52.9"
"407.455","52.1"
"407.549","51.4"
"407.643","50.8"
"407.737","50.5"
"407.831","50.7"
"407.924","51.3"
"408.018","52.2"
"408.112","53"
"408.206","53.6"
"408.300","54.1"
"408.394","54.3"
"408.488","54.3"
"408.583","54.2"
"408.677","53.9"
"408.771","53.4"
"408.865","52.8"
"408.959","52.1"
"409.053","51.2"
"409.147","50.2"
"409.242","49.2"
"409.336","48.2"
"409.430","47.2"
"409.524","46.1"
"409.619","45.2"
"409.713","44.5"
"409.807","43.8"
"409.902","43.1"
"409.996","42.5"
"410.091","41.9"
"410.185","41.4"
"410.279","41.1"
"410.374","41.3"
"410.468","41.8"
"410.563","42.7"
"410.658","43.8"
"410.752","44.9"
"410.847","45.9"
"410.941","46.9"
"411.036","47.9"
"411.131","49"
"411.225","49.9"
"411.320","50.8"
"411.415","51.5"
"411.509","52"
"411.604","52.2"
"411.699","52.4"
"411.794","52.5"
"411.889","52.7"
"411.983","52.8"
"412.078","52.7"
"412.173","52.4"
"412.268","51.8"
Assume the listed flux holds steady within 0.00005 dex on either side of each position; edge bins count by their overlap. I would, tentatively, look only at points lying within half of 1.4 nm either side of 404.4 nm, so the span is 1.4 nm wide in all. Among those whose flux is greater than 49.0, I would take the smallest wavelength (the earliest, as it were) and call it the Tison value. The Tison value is 403.720 nm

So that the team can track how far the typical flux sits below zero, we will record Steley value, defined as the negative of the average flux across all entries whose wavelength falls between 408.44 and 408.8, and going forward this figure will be -54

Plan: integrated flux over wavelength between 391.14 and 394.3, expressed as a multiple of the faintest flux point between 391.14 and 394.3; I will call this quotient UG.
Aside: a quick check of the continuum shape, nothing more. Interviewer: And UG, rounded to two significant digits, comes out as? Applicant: 5.7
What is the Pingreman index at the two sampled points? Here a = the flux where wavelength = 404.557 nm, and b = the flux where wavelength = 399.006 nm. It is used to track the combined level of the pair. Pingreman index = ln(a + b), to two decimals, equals 4.60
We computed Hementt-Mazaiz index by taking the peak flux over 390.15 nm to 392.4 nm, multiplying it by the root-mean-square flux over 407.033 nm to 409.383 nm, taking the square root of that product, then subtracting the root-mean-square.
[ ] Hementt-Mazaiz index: -2.7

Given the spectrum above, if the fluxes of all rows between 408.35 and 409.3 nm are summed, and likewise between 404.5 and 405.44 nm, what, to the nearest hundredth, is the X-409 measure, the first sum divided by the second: 0.99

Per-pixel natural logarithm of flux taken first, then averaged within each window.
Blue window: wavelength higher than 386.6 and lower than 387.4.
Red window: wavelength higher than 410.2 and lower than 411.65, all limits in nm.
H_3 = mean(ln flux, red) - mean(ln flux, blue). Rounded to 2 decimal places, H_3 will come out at 0.09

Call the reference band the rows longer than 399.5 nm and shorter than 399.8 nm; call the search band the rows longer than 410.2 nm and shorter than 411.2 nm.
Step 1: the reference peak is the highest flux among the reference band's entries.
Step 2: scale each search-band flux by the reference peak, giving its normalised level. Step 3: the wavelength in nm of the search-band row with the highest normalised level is 411.131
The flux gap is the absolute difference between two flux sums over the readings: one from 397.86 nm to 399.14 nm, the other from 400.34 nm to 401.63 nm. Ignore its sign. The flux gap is 124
